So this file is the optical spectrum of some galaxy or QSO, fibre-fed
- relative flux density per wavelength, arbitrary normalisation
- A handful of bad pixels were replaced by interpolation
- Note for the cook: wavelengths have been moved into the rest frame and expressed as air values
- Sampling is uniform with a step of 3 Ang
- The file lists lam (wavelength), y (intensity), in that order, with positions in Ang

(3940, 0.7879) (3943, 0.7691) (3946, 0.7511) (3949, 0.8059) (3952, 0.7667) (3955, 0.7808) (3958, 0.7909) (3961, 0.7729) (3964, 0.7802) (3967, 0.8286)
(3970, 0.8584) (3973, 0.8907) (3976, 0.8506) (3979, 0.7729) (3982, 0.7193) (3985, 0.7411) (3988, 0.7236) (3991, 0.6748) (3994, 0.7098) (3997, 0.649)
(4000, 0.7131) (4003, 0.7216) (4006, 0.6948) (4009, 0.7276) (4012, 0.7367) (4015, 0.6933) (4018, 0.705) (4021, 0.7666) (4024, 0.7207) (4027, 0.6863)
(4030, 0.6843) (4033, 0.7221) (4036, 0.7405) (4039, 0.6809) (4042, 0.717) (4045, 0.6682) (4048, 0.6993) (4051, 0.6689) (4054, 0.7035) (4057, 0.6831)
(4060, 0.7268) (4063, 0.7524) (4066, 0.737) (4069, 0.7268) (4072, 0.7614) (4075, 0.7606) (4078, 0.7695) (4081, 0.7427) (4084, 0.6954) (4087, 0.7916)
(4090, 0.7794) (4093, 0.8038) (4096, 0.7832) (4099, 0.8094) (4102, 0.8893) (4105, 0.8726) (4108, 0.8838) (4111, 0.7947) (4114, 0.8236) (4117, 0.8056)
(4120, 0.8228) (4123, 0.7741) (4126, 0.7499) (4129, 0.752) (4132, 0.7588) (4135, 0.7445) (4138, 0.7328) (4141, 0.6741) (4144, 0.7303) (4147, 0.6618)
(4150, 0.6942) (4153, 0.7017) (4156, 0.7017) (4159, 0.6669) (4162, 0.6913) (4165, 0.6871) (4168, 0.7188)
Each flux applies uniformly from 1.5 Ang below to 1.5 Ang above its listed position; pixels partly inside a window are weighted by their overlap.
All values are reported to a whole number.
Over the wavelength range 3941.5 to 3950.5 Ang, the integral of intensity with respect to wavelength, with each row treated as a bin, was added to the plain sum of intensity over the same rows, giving 9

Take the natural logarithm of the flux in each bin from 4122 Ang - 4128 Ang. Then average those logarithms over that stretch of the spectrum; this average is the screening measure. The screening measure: -0.27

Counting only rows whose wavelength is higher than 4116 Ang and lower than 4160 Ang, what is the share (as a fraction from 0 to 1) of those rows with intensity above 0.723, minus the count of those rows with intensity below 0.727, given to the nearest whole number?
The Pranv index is -5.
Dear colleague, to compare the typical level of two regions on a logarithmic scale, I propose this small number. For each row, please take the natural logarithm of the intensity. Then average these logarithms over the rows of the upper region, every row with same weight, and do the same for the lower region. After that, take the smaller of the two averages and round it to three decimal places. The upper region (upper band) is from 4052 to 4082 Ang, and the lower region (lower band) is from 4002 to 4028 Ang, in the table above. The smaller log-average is -0.333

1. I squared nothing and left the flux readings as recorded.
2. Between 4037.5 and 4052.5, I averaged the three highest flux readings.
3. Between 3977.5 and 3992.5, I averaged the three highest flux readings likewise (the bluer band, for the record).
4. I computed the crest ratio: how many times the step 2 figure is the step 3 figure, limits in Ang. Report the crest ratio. 0.94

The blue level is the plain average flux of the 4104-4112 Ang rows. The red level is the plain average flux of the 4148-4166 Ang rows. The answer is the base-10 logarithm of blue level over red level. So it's 0.09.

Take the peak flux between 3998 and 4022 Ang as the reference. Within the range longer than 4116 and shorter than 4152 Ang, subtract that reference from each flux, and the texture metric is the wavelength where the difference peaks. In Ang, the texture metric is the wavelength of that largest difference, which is 4120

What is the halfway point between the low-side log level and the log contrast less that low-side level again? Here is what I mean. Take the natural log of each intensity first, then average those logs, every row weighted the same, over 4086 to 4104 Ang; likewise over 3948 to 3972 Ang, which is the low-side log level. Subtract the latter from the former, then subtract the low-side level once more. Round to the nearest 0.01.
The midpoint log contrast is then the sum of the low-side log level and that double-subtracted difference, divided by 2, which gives 0.01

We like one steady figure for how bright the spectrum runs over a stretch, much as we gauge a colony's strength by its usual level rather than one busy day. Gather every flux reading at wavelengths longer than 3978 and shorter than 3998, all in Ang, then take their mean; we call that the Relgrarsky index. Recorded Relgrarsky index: 0.713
